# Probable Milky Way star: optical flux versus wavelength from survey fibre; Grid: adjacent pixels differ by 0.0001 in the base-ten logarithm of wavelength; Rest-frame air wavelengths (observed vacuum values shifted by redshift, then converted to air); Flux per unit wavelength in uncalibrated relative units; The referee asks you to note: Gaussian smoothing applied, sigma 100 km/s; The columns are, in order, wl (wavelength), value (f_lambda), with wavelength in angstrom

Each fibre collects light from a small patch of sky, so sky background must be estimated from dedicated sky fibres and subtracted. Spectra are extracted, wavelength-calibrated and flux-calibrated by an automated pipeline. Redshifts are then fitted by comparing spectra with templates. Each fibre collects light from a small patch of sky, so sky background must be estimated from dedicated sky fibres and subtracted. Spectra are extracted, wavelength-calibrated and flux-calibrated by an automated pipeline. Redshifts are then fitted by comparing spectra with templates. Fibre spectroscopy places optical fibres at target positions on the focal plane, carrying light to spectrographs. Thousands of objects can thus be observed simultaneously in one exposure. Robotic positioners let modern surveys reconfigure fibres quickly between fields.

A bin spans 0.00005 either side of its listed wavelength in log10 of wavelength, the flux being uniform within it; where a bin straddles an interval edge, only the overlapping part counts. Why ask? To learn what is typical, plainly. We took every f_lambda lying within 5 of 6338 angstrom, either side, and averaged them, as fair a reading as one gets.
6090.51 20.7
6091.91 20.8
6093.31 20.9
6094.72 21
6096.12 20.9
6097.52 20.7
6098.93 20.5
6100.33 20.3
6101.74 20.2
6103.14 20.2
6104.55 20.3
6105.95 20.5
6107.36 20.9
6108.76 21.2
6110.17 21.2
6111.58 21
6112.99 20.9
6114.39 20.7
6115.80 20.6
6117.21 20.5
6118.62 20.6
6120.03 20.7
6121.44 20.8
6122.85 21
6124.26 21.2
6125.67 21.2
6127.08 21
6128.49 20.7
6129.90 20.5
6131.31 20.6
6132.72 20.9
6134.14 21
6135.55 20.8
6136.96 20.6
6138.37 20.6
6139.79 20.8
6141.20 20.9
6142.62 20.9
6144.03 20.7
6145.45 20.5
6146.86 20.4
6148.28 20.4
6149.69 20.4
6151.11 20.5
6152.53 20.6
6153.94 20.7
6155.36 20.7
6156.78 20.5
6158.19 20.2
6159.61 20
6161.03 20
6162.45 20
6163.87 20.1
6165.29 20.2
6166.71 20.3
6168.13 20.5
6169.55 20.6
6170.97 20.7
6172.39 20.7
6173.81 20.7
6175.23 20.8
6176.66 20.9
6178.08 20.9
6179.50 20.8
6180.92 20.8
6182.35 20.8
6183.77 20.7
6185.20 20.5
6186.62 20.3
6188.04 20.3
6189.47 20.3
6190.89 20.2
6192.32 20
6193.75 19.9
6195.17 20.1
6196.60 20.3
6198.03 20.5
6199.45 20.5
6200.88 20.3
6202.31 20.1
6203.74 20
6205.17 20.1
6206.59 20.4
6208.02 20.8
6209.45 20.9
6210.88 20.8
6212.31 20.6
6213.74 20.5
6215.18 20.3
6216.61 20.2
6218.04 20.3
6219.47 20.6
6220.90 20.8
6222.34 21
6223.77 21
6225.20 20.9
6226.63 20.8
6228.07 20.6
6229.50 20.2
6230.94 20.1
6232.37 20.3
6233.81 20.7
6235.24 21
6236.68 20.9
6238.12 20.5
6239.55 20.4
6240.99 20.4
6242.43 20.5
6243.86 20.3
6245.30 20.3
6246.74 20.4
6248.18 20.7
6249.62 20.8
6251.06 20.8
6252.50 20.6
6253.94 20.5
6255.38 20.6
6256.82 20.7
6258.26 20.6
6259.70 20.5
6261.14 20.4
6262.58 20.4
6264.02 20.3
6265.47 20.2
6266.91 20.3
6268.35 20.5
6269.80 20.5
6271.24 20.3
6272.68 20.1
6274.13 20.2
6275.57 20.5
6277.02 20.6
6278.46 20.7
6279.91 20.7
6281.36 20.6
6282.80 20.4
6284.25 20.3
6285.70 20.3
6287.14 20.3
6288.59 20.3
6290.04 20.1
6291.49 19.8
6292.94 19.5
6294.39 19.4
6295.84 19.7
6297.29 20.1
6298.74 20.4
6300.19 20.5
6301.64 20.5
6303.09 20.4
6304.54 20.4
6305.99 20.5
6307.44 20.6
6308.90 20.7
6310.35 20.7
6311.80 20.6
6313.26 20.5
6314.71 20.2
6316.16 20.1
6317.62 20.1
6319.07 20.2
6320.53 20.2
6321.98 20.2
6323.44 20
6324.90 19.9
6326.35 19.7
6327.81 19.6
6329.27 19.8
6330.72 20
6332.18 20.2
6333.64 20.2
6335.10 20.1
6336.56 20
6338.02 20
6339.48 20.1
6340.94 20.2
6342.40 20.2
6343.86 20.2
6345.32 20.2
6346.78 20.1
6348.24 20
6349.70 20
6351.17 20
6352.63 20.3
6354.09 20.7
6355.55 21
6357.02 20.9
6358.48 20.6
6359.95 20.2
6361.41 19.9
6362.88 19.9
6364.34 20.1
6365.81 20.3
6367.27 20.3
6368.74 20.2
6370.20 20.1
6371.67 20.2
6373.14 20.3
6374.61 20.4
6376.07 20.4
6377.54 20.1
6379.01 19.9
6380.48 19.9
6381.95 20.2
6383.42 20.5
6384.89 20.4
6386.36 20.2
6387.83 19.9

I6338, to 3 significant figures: 20.1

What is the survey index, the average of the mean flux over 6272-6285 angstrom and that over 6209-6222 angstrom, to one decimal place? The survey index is 20.5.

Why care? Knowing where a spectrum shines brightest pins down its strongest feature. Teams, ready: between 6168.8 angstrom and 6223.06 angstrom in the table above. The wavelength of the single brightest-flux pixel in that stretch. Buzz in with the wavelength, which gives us 6222.34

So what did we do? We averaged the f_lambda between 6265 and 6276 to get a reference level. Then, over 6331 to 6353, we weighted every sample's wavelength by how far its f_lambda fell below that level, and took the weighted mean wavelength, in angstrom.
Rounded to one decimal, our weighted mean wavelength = 6342.6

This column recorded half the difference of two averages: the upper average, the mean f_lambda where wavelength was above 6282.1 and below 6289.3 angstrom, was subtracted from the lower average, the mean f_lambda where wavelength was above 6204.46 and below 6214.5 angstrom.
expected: 0.1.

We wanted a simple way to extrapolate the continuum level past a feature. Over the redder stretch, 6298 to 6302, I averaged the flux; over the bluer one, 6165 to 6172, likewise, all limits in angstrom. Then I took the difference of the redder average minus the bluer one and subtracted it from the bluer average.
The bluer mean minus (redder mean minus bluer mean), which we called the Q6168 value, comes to 20.5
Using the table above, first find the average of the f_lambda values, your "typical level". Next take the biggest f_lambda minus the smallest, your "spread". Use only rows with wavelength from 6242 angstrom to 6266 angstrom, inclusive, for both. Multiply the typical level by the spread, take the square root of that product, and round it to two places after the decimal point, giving 3.51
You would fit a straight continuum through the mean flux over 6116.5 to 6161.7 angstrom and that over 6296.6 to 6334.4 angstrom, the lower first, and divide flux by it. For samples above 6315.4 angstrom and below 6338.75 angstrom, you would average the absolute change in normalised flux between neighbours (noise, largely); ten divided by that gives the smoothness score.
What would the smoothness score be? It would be 2008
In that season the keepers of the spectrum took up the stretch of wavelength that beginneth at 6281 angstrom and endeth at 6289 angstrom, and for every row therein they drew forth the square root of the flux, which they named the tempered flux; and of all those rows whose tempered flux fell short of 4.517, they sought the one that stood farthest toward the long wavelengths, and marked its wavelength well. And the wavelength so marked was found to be 6288.59 angstrom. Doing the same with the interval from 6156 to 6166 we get 6165.29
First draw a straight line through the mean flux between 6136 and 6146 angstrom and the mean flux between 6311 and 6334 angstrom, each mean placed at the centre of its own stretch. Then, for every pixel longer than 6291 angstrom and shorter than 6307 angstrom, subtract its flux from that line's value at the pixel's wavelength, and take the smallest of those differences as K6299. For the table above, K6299 -0.35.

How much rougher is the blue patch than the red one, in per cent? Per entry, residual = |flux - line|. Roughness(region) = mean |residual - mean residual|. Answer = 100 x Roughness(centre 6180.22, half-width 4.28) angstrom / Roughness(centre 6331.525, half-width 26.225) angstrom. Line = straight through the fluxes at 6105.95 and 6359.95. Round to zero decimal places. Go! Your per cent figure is 33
